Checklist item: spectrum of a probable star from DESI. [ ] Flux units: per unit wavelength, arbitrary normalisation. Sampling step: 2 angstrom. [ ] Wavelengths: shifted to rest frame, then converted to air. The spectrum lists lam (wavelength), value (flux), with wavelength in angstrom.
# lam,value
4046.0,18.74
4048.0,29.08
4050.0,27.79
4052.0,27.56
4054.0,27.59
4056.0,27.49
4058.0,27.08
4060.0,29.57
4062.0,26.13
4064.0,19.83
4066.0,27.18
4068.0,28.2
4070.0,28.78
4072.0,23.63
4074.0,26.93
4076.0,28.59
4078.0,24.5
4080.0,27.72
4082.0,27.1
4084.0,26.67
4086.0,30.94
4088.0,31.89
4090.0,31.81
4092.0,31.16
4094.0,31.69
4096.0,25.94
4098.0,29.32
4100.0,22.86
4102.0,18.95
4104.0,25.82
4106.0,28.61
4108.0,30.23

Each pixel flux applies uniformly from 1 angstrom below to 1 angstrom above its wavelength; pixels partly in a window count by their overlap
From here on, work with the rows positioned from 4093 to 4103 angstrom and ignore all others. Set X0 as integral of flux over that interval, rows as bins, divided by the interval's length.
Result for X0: 25.8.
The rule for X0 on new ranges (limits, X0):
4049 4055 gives 27.6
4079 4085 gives 27.2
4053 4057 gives 27.5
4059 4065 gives 25.2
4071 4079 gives 25.9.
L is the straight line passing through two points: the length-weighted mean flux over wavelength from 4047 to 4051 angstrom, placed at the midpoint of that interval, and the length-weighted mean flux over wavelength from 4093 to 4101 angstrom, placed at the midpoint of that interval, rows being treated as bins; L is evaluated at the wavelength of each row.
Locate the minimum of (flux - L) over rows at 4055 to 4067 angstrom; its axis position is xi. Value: 4064.0 angstrom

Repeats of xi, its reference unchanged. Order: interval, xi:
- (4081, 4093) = 4084.0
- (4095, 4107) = 4102.0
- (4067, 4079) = 4072.0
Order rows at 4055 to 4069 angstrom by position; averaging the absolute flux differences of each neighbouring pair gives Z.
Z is 3.5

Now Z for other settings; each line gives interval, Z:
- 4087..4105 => 3.5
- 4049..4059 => 0.2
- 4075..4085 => 2.1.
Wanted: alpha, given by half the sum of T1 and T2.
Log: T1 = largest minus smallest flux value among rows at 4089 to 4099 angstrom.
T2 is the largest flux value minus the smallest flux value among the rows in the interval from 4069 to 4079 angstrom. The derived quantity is 5.5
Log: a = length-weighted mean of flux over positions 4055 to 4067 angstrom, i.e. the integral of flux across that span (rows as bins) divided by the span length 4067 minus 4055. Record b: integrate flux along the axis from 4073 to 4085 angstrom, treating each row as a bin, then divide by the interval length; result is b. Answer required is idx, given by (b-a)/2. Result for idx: 0.4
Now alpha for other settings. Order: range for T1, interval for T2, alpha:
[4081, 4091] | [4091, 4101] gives 7.0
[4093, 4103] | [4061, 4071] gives 10.8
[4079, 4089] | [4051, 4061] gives 3.9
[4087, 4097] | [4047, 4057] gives 3.8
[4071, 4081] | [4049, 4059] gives 2.8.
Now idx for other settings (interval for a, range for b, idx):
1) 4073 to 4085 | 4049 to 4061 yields 0.5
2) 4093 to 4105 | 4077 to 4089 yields 1.2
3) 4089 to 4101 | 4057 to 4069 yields -1.2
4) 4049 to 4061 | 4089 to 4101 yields 0.5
